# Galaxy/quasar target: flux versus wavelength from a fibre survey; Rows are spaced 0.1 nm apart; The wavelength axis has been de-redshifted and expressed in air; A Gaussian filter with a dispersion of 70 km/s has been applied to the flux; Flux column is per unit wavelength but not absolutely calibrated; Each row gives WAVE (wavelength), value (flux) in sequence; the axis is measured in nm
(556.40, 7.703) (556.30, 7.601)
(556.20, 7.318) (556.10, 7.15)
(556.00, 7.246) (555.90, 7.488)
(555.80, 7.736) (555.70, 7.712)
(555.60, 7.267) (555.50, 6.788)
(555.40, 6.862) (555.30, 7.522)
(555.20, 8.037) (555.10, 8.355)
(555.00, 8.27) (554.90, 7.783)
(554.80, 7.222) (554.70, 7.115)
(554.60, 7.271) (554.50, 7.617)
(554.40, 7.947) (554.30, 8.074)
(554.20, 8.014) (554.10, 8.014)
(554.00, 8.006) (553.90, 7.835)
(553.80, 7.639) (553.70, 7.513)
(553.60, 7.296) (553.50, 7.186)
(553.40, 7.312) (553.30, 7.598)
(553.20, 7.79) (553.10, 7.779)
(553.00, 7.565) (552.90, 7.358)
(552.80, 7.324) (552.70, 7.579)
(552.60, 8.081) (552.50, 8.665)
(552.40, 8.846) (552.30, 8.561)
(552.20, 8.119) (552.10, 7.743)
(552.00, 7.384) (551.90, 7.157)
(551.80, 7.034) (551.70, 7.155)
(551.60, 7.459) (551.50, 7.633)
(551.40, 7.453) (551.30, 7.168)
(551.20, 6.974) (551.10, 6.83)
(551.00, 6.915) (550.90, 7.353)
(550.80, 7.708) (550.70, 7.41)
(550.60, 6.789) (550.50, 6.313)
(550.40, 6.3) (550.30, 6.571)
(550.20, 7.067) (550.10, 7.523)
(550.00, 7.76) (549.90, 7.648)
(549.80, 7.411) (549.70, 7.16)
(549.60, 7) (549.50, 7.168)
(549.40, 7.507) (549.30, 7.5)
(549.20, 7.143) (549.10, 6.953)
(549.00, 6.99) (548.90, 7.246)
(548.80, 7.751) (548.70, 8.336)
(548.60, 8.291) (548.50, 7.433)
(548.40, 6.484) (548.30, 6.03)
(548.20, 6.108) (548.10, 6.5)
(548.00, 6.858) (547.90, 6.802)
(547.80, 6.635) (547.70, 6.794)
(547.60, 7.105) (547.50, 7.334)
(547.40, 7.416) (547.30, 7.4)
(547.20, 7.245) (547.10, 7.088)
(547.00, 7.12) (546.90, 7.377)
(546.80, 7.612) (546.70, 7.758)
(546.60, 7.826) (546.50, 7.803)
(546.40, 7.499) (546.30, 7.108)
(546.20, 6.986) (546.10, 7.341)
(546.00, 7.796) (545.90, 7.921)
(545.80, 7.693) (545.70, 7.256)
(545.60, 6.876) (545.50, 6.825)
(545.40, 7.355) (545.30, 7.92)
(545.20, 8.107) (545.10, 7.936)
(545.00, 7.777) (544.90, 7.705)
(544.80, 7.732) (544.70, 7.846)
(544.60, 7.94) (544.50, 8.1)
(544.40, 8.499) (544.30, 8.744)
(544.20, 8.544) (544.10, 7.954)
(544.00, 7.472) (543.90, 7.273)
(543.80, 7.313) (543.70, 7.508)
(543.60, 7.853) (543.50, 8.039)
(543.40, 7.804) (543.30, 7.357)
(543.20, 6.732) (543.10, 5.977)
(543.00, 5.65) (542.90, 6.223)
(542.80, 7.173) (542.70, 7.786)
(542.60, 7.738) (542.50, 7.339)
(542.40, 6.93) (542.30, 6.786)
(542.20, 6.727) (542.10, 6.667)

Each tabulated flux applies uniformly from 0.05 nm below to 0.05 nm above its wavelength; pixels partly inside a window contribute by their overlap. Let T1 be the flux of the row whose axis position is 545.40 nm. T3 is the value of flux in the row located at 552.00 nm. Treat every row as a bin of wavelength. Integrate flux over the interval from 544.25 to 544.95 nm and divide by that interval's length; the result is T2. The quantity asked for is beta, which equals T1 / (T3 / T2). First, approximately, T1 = 7.355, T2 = 8.1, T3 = 7.384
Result 8.05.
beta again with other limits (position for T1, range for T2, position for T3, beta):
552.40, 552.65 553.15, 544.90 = 8.63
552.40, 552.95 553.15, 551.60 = 9.10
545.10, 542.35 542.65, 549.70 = 8.13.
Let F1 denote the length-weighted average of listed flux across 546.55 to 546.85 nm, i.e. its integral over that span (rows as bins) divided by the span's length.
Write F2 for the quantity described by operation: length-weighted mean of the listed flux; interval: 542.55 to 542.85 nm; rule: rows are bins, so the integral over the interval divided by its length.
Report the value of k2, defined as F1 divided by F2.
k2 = 1.02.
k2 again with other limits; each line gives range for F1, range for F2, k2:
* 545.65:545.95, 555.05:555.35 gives 0.96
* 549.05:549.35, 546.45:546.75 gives 0.92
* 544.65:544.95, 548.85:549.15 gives 1.10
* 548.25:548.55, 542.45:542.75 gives 0.87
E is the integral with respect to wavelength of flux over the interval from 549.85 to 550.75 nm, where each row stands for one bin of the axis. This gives 6.3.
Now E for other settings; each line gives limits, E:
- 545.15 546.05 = 6.8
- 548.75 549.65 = 6.5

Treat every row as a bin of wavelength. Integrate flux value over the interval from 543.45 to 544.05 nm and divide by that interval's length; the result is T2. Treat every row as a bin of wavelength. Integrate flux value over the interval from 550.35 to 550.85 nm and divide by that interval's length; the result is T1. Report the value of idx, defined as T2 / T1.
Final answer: 1.10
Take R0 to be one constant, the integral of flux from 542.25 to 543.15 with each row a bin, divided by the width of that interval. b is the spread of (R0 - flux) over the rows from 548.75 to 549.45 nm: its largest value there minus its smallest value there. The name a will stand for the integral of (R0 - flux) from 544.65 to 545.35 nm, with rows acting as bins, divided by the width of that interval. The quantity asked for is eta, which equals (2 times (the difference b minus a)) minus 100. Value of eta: -96.4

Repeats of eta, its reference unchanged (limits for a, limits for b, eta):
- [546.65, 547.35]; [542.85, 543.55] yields -94.2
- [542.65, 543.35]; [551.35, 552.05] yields -99.1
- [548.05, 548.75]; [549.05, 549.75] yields -98.5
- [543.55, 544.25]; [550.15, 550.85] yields -95.5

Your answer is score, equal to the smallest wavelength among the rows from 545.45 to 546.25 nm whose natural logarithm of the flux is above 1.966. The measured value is 545.70 nm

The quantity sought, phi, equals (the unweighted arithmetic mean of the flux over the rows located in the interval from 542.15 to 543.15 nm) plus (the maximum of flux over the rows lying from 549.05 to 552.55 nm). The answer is 15.7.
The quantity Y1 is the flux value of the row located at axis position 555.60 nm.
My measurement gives 7.267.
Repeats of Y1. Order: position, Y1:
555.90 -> 7.488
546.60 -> 7.826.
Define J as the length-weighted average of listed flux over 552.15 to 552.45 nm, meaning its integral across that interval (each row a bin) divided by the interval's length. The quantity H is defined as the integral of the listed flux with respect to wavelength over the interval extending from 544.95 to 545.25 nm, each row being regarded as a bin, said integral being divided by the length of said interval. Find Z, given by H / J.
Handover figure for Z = 0.93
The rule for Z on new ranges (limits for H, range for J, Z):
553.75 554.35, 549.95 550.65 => 1.15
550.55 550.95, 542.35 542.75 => 0.98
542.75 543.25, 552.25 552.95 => 0.79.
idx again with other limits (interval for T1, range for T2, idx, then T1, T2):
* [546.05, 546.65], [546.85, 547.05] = 0.98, 7.43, 7.25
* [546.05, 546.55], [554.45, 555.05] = 1.03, 7.35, 7.55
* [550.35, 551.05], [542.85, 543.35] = 0.92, 6.97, 6.39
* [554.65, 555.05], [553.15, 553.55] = 0.98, 7.60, 7.47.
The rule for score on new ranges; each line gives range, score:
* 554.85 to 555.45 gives 554.90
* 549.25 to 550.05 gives 549.30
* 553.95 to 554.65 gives 554.00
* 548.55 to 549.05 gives 548.60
